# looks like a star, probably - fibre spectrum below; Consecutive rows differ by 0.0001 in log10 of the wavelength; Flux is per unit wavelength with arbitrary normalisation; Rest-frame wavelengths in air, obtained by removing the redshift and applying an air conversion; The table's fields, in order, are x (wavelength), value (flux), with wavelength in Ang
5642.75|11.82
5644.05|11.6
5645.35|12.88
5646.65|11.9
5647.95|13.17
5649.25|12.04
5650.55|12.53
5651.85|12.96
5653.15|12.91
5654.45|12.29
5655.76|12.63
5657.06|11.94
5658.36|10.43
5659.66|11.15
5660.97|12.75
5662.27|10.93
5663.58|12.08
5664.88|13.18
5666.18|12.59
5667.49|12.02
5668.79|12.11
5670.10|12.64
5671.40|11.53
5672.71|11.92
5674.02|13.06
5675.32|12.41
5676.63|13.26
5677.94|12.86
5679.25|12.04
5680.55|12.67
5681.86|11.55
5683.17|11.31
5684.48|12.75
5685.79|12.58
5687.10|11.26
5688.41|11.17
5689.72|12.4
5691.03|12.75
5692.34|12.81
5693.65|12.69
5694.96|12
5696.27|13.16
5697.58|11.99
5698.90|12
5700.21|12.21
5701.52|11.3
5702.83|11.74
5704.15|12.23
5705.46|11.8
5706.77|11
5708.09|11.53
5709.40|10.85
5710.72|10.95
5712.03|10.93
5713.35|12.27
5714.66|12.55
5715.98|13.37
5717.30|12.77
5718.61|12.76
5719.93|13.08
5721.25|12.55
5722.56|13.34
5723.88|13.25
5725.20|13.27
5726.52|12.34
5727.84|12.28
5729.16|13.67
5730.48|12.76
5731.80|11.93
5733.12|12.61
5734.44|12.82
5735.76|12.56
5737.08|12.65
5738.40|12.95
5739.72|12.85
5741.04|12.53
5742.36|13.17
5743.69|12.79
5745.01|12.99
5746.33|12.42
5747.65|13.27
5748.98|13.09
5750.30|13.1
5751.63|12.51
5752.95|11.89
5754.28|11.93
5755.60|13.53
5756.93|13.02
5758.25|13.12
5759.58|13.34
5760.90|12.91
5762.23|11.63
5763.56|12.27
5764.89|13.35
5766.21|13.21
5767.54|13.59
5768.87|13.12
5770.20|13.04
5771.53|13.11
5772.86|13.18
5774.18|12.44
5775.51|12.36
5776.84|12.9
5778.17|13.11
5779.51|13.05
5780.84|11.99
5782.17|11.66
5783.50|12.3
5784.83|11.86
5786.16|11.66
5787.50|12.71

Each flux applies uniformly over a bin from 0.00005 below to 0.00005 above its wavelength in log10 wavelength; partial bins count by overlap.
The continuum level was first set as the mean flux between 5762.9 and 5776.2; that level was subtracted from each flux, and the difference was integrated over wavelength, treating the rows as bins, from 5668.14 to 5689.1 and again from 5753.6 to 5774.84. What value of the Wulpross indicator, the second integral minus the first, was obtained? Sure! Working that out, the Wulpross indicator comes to 15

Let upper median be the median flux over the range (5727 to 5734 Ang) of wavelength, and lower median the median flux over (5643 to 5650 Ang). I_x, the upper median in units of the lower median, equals 1.05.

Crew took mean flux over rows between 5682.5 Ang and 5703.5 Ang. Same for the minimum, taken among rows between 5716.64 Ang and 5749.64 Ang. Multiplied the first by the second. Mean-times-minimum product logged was 145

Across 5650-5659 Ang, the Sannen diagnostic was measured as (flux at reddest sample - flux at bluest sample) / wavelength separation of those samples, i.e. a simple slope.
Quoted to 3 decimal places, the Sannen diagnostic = -0.269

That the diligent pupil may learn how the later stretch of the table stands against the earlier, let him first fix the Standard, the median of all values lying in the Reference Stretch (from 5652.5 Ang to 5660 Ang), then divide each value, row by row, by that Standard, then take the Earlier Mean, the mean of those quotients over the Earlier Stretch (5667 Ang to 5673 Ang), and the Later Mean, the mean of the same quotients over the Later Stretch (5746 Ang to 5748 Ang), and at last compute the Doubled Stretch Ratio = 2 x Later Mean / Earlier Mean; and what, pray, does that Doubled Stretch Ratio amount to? 2.13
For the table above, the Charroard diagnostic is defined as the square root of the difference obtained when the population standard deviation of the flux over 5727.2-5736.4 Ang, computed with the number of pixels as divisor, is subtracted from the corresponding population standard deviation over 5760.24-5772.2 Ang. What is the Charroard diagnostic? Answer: 0.26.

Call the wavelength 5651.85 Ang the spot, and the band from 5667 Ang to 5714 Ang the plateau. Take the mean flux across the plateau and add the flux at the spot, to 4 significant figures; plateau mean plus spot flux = 25.01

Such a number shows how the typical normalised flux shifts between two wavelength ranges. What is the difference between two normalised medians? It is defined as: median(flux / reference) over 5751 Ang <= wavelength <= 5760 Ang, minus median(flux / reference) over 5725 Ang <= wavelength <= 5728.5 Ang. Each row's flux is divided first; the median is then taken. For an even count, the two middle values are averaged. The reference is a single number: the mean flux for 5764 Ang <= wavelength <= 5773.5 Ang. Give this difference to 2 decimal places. 0.05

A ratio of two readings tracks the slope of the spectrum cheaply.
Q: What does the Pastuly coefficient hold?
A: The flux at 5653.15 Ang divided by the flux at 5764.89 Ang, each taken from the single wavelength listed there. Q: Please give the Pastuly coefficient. 0.97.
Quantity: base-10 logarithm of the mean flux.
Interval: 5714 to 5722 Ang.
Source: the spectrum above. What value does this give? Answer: 1.109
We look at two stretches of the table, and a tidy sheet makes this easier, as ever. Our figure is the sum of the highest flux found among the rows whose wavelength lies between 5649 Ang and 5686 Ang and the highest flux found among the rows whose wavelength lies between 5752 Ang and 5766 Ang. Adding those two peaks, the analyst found 26.79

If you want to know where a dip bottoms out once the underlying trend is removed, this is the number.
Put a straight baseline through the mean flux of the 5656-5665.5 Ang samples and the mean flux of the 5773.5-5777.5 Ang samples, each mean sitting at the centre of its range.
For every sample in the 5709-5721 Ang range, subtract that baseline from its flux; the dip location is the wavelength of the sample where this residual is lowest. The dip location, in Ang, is 5709.40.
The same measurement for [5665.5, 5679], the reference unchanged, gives 5671.40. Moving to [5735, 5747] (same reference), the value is 5746.33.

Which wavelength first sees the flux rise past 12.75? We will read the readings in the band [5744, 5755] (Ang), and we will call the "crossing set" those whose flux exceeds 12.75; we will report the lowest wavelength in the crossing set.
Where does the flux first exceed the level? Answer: 5745.01 Ang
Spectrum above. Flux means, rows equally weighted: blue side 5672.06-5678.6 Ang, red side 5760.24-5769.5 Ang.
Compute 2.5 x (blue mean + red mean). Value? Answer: 63.9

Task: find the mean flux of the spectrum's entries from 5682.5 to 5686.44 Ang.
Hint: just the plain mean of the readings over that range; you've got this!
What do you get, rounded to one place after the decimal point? 12.2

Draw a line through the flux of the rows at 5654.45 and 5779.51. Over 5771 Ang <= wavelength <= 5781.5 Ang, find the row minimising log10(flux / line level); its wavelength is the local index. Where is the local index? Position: 5780.84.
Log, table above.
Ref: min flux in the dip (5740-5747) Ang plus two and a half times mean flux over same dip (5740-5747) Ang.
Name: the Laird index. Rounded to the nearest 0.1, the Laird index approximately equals 44.4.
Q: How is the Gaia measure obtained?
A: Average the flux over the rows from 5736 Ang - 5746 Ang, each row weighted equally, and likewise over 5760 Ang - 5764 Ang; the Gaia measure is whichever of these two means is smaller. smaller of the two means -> 12.3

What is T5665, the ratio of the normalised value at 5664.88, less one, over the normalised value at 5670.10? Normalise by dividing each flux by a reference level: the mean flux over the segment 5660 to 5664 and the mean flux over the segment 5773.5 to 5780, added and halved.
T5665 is 0.07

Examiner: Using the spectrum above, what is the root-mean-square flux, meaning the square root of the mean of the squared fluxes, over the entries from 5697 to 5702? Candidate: 11.9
